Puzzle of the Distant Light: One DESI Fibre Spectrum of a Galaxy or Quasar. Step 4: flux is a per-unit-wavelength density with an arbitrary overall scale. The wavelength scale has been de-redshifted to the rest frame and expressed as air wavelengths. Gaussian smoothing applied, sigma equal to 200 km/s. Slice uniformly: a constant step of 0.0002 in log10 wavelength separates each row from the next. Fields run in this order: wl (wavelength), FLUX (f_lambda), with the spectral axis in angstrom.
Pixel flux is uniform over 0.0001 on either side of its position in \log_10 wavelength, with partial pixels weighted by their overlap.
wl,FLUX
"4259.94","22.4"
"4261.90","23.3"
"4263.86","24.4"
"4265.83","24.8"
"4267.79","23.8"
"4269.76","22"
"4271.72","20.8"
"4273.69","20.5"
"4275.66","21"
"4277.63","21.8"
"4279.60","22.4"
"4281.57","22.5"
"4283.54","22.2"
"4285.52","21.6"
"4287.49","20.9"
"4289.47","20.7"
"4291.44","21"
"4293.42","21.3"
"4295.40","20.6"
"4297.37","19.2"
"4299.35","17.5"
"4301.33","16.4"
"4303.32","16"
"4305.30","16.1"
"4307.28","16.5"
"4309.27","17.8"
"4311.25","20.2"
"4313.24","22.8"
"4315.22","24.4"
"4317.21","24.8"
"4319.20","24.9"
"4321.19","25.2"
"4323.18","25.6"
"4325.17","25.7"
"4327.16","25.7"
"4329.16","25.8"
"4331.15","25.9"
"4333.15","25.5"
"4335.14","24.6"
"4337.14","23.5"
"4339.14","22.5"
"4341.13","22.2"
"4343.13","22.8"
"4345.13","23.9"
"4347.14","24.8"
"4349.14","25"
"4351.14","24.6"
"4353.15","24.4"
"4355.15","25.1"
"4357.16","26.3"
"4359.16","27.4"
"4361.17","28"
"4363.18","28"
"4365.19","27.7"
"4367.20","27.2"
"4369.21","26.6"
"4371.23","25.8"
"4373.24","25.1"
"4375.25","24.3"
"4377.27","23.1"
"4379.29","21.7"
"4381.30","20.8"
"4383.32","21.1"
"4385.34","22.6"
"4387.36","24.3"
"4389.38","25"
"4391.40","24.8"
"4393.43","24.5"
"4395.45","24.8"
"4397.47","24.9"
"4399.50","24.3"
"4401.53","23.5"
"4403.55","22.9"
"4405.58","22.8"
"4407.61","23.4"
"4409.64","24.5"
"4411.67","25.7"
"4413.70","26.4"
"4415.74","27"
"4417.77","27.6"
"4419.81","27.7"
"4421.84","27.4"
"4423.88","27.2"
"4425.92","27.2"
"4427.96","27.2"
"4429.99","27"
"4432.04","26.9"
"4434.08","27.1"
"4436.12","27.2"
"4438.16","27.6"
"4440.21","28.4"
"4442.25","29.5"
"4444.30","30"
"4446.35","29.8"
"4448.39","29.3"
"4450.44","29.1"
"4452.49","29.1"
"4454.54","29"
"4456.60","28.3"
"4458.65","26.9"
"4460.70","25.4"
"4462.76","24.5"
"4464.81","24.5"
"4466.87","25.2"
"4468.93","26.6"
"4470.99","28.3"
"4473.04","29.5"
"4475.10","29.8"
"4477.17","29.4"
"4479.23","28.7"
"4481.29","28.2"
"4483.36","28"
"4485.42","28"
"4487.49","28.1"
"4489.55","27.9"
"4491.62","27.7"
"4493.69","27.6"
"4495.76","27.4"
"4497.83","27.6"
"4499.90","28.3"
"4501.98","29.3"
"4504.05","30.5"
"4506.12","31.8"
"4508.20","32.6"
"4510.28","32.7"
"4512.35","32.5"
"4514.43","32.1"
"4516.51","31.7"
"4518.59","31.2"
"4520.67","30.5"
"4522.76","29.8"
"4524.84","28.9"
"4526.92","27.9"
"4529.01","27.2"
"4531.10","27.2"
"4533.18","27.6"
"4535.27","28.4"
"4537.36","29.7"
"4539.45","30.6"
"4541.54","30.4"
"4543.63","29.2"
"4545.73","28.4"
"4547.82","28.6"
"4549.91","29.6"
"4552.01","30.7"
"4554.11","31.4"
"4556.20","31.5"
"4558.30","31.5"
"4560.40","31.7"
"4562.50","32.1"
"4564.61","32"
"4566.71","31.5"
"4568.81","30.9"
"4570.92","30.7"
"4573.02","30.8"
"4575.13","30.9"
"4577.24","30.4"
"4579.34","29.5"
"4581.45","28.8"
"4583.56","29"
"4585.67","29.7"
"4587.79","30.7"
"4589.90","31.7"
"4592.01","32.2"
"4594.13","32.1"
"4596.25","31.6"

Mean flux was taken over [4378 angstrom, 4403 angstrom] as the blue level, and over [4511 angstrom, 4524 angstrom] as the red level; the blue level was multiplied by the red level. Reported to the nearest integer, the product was 736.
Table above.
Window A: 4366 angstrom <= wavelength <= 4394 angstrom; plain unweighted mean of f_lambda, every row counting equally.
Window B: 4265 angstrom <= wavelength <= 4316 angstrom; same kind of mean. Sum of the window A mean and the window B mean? 45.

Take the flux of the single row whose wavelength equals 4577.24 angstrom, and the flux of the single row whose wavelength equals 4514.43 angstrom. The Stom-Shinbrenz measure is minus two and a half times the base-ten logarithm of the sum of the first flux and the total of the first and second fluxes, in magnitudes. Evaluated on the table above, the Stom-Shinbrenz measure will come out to -4.92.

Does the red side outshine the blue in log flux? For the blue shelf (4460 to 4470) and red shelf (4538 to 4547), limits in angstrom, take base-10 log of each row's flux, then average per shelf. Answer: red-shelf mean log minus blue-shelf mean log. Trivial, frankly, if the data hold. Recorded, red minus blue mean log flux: 0.070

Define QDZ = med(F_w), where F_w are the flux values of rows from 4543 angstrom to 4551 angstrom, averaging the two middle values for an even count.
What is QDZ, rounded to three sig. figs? 28.9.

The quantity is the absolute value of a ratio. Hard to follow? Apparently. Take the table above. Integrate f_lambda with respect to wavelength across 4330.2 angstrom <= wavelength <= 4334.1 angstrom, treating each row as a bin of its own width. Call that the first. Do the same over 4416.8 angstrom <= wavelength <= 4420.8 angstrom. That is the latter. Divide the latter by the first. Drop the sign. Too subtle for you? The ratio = 1.10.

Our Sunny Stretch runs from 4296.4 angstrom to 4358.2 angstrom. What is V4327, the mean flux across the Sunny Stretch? 22.8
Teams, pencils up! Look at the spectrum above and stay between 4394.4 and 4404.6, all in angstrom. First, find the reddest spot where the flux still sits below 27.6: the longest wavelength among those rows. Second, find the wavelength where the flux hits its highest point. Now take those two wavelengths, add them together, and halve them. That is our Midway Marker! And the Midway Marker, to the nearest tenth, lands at 4400.5 angstrom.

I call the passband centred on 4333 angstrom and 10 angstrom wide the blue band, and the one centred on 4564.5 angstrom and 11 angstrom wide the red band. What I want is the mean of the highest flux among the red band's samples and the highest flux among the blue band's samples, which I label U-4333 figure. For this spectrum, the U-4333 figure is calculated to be 29.0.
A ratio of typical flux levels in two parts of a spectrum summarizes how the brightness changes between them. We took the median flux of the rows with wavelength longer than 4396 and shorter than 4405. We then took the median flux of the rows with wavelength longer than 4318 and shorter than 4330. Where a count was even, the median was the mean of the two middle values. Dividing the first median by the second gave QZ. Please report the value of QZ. 0.93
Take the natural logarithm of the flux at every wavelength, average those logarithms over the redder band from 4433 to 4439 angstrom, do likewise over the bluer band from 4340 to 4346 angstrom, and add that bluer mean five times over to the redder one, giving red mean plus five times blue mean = 19.0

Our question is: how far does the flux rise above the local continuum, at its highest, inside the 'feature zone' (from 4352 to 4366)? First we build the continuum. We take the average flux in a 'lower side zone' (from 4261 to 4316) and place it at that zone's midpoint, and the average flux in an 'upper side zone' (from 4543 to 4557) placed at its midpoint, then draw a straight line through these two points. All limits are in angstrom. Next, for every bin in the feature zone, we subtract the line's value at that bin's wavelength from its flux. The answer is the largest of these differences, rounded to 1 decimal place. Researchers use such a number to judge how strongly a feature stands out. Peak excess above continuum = 4.7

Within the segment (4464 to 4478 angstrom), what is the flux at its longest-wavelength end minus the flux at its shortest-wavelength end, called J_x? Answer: 5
